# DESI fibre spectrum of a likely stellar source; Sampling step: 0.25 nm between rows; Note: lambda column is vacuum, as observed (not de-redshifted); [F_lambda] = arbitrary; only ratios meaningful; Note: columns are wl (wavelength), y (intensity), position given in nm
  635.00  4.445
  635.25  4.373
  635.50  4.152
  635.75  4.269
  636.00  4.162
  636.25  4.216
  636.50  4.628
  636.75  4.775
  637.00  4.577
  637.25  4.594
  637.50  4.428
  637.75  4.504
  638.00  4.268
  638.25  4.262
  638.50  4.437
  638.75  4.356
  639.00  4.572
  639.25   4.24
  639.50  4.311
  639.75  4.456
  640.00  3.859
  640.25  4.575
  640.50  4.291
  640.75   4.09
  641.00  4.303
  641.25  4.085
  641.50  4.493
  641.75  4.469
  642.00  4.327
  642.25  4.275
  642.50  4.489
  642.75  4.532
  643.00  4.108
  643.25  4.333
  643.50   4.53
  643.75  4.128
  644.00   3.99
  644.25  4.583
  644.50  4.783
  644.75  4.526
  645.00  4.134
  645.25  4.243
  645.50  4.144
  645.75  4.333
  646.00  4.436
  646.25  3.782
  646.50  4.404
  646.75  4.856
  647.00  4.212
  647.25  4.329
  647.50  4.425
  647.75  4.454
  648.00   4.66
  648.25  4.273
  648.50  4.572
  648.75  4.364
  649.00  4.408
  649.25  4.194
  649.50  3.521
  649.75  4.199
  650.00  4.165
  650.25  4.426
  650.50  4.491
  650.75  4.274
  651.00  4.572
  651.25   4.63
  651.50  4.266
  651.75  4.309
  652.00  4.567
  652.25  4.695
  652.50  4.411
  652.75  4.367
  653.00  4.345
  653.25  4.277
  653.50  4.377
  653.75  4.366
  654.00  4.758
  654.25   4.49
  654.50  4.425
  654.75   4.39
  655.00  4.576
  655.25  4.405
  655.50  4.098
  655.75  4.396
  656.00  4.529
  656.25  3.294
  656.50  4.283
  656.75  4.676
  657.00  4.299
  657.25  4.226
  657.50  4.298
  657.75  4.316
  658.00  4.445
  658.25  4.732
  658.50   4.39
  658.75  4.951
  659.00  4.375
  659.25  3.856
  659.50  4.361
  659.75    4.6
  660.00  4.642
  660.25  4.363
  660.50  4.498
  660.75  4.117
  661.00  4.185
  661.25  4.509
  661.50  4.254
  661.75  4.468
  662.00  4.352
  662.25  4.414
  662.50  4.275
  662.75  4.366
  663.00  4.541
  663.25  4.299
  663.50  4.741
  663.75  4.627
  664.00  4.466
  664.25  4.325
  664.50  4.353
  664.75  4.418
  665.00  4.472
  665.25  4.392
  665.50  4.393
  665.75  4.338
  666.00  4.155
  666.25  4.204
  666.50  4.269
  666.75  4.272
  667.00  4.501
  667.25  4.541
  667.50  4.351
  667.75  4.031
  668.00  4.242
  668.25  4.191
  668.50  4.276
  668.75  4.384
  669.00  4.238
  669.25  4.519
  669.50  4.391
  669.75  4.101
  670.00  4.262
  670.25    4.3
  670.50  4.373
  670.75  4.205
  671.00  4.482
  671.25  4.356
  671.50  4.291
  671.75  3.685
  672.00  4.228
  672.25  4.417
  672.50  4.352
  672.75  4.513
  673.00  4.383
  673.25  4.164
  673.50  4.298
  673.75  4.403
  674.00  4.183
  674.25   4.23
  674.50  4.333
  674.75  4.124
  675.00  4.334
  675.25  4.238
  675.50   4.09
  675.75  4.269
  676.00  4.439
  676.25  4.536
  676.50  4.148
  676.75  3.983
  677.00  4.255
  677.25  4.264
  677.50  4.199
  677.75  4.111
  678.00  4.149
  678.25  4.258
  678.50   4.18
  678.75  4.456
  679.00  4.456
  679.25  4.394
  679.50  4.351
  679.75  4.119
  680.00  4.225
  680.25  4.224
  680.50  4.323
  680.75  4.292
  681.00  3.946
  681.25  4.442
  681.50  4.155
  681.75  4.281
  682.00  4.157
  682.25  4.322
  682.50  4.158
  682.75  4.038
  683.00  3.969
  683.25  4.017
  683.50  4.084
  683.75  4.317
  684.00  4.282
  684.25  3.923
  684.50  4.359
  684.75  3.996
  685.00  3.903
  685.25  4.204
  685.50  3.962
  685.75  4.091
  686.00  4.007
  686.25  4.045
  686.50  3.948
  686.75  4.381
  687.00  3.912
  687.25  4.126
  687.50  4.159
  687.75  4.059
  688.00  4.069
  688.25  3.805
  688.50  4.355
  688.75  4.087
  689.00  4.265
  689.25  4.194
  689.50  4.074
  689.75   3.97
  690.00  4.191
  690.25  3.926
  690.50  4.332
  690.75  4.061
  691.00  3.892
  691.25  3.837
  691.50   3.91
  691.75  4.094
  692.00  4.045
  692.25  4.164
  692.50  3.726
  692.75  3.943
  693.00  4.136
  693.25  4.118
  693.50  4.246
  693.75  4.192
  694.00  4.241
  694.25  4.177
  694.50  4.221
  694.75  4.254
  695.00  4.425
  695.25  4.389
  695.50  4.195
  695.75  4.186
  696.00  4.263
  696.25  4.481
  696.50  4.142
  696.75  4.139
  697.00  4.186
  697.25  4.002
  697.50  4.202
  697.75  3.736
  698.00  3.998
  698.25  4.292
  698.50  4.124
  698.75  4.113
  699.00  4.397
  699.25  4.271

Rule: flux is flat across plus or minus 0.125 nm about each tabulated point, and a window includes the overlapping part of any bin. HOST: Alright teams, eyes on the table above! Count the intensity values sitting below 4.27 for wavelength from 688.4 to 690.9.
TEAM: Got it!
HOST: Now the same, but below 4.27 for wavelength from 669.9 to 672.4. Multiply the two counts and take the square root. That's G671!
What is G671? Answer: 5.7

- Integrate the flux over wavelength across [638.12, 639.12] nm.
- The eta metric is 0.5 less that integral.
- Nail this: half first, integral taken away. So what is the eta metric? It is -3.91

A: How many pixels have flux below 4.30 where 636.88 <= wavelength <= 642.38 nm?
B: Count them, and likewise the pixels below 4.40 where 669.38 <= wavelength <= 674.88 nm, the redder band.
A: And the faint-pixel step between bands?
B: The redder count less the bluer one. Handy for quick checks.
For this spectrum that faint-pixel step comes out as 10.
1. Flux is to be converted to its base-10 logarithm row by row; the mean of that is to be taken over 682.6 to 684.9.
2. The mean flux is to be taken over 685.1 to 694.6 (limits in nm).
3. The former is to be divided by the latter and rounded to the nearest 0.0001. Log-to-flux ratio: 0.1502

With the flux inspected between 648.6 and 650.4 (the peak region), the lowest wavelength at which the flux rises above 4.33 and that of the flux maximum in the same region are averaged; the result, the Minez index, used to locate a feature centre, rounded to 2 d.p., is 649.50 nm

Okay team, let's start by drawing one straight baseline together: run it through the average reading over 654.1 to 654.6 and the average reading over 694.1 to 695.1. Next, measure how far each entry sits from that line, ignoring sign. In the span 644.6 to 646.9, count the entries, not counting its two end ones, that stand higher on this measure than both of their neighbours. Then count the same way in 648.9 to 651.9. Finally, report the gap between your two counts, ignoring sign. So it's 1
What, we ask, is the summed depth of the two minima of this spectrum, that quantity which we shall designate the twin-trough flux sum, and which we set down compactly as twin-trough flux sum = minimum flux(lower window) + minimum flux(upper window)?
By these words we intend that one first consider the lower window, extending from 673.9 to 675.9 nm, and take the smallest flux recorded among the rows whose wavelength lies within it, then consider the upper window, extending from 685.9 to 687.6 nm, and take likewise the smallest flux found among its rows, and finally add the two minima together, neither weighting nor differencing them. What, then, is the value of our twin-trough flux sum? 8.00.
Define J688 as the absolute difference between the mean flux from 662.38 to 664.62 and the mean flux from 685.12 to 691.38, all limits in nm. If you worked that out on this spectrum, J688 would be 0.366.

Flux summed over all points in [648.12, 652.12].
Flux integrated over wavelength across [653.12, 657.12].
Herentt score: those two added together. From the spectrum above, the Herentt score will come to 86.6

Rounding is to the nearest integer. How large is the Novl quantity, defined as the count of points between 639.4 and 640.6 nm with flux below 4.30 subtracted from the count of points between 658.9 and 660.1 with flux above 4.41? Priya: 0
